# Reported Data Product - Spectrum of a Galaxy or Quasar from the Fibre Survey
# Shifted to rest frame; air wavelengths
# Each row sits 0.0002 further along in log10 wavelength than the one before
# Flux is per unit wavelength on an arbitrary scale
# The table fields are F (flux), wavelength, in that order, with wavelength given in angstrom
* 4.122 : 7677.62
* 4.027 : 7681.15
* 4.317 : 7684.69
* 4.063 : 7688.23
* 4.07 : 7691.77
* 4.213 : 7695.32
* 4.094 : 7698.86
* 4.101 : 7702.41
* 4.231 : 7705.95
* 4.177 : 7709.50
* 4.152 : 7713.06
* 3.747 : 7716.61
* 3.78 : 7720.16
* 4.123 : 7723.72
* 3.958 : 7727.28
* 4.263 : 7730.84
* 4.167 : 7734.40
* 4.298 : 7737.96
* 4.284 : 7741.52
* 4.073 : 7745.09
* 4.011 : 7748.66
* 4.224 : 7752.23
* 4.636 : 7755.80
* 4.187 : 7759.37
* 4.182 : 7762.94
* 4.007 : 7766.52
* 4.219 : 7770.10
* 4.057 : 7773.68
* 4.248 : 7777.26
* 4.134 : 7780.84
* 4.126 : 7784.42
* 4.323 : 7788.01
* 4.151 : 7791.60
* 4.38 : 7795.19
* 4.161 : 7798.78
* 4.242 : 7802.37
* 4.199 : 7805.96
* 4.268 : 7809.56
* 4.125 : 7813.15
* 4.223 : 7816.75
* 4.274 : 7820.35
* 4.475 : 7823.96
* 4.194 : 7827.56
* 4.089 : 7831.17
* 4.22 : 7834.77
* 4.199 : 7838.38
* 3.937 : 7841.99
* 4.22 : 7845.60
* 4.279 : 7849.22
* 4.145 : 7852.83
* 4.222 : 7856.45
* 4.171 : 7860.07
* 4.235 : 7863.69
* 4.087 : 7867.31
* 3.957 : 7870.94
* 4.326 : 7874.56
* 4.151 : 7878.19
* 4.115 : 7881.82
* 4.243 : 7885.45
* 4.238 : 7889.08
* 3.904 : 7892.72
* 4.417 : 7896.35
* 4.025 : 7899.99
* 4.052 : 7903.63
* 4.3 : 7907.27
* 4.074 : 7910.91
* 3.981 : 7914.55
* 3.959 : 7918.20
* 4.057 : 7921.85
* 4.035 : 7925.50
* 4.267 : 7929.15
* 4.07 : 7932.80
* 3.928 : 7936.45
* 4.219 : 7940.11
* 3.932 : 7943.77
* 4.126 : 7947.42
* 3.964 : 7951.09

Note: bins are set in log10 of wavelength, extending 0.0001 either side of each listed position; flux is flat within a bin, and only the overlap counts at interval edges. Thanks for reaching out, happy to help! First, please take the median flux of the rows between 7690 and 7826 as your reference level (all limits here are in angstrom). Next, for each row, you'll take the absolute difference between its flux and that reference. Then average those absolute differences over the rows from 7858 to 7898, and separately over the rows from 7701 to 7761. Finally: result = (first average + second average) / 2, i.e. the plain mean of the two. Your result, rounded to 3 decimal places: 0.127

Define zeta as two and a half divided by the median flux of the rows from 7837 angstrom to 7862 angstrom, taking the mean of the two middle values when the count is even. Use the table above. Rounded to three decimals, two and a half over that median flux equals 0.595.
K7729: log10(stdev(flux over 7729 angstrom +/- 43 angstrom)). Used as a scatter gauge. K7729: -0.76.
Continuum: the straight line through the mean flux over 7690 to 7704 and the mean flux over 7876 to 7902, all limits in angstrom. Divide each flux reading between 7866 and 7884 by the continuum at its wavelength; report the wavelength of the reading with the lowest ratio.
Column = 7870.94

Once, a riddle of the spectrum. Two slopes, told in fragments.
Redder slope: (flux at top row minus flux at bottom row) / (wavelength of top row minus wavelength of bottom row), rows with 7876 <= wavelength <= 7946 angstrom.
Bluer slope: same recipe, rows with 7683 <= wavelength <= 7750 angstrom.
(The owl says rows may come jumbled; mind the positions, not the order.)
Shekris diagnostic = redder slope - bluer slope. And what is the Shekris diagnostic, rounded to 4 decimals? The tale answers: 0.0014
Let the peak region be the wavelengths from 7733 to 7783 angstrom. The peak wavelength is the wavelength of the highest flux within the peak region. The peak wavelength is 7755.80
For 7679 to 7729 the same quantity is 7684.69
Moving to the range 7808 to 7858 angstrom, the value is 7823.96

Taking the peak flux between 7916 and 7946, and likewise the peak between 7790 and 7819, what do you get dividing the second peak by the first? 1.03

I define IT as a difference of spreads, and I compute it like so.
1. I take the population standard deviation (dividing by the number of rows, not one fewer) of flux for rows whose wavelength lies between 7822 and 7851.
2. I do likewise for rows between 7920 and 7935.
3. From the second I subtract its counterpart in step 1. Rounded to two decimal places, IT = -0.05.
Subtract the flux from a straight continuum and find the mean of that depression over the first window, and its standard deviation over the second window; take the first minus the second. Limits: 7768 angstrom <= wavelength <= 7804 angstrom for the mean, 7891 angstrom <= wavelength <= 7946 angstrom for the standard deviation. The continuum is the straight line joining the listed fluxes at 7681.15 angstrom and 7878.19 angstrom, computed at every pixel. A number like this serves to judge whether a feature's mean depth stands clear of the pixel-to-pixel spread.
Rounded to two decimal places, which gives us -0.26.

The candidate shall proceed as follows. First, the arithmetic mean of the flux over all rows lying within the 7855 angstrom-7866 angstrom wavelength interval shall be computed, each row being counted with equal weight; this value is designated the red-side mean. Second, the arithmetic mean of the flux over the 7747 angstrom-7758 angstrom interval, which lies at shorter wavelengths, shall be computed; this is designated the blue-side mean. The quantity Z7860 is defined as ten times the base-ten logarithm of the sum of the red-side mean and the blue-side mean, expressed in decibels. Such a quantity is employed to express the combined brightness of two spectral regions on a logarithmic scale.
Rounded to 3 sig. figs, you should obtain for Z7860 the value 9.29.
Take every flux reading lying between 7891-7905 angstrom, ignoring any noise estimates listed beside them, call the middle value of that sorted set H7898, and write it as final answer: 4.04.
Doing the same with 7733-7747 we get 4.23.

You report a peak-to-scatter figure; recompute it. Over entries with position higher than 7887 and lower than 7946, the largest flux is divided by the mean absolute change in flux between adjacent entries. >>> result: 21.2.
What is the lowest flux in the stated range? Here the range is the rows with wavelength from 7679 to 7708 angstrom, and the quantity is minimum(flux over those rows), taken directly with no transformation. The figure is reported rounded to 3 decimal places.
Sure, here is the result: 4.027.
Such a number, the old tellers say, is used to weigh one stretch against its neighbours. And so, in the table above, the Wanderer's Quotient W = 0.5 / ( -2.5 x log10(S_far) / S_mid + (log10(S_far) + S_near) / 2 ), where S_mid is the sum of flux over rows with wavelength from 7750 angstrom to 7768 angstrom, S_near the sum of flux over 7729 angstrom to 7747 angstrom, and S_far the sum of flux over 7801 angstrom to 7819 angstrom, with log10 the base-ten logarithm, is 0.0453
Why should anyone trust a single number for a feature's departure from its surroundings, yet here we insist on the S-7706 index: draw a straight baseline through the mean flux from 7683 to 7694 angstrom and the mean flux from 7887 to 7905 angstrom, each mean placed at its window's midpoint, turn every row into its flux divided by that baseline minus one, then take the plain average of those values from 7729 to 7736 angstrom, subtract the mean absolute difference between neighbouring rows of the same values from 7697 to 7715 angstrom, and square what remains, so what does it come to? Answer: 0.0000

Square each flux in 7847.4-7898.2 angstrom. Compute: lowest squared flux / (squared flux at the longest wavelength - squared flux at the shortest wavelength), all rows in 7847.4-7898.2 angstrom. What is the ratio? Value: 13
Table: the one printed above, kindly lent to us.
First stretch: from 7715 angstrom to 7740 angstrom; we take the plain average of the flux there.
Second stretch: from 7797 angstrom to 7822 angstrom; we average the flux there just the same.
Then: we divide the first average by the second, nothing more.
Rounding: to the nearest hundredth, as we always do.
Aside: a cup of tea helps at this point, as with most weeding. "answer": 0.96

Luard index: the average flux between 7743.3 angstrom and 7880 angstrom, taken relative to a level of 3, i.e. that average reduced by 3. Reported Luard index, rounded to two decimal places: 1.19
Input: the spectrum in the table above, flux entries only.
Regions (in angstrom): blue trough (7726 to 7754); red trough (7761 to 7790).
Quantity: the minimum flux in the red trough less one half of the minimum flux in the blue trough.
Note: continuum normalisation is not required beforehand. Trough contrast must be 2.03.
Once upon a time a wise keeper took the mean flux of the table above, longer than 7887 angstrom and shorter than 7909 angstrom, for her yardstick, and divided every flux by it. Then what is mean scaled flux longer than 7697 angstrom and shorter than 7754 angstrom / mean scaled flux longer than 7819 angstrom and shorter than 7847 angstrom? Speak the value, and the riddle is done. 0.98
